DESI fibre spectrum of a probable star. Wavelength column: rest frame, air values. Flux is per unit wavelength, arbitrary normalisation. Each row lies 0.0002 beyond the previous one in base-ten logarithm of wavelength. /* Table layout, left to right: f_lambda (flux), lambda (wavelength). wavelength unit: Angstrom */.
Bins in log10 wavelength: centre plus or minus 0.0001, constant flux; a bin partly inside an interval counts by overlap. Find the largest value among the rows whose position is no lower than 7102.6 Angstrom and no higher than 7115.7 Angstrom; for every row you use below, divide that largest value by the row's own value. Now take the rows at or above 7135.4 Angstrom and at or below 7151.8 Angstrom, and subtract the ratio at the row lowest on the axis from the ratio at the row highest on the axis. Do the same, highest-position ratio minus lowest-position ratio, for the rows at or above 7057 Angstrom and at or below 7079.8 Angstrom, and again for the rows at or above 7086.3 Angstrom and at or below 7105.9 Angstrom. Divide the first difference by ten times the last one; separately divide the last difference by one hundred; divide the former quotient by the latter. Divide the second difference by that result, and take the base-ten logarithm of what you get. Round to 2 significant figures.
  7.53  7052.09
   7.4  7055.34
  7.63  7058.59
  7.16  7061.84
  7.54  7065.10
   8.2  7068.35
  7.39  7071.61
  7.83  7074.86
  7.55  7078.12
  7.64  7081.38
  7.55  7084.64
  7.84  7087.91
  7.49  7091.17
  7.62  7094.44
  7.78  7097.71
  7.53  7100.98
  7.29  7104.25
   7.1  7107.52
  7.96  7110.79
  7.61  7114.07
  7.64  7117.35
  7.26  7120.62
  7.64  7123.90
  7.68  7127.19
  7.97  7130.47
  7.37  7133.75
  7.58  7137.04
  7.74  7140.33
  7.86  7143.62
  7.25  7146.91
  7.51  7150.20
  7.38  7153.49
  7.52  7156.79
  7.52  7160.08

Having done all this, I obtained -3.2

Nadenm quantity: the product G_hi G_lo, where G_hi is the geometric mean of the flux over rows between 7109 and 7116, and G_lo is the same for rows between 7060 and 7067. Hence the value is 57.2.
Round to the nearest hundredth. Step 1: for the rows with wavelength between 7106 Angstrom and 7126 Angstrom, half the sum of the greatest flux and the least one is 7.53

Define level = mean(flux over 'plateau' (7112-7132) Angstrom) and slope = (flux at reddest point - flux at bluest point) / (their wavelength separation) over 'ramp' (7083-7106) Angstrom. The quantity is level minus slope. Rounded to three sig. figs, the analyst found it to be 7.65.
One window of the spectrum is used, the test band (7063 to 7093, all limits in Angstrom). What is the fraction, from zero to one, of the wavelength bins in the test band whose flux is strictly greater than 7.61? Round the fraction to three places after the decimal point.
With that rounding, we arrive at 0.444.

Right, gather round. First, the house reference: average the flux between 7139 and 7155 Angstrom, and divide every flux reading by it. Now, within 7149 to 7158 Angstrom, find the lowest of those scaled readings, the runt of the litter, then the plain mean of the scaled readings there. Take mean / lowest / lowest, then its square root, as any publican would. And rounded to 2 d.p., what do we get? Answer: 1.02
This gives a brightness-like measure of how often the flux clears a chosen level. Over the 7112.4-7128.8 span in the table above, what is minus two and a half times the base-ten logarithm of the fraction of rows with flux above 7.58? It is 0.24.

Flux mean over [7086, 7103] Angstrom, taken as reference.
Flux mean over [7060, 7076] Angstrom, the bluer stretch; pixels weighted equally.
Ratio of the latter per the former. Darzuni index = 1.00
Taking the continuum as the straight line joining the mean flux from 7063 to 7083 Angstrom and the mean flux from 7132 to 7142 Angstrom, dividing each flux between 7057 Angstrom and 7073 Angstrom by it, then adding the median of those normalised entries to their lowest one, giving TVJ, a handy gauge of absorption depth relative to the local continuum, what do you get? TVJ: 1.91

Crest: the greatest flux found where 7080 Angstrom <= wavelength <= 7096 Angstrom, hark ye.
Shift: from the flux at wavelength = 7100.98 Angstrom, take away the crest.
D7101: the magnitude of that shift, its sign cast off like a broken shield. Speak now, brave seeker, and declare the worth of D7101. 0.31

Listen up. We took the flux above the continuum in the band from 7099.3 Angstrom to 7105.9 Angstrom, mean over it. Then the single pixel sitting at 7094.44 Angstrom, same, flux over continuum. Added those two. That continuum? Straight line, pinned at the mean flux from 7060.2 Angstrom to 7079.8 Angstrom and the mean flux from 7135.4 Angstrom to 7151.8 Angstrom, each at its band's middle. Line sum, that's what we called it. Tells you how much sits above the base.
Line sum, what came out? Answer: -0.17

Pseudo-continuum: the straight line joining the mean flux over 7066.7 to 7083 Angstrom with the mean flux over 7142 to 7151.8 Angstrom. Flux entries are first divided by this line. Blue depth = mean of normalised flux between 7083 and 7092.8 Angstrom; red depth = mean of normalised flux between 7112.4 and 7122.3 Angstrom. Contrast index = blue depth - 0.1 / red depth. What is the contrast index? 0.890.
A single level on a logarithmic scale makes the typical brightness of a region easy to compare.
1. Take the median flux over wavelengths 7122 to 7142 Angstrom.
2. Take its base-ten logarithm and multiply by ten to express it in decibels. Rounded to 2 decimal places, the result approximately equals 8.84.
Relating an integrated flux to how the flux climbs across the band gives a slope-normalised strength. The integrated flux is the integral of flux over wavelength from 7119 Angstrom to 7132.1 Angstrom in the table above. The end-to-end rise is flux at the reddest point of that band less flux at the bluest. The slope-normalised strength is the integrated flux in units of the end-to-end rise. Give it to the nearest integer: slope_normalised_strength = 141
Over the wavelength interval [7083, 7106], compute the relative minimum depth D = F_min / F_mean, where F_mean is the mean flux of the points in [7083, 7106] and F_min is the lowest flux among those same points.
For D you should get 0.961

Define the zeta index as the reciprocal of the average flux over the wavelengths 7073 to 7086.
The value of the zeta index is 0.131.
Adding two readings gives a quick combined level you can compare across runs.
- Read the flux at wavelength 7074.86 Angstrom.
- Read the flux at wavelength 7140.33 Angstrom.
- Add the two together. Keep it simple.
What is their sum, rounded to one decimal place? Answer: 15.6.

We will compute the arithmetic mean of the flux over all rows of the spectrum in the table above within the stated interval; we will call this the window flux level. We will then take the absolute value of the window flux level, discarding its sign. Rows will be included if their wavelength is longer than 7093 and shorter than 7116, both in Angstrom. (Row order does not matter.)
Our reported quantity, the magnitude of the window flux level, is 7.56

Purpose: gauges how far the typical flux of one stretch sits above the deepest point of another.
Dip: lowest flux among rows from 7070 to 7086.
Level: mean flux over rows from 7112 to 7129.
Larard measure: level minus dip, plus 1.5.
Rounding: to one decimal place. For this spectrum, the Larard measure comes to 1.7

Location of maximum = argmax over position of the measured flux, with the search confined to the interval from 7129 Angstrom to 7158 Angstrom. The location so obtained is 7130.47 Angstrom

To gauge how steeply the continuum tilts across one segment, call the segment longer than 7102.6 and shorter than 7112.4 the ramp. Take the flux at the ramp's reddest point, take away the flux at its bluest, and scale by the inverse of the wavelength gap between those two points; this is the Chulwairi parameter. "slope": 0.102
